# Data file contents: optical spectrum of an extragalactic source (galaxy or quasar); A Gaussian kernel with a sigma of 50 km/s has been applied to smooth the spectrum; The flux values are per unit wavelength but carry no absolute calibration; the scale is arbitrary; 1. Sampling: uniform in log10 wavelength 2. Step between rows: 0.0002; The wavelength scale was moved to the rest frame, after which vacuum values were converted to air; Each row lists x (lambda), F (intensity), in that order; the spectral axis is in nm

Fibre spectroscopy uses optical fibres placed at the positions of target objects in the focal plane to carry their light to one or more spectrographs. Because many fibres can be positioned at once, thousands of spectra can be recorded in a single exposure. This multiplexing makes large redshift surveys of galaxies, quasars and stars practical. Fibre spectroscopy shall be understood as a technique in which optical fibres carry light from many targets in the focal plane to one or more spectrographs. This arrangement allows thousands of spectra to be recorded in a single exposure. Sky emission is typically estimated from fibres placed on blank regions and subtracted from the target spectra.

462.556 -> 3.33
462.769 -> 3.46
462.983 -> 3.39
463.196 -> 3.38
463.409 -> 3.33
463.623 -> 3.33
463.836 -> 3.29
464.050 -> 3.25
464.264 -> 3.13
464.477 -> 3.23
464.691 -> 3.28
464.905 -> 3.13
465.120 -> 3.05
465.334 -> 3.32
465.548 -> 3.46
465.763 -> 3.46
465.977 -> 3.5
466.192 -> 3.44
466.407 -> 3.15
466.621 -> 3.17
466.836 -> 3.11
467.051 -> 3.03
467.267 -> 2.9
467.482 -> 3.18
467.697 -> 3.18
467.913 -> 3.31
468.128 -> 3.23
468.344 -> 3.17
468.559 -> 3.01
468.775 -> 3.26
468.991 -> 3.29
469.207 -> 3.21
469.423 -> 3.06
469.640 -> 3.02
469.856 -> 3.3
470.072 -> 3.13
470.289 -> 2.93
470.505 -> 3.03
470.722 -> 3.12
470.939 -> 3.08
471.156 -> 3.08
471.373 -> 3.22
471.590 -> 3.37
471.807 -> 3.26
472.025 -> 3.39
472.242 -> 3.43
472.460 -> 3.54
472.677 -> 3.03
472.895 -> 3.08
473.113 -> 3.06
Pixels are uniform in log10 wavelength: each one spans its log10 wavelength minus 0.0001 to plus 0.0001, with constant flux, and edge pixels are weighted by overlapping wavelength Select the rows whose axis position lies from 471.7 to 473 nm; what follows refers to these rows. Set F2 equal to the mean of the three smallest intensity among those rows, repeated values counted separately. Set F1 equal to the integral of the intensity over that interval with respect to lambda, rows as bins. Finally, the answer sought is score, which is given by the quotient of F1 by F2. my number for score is 1.4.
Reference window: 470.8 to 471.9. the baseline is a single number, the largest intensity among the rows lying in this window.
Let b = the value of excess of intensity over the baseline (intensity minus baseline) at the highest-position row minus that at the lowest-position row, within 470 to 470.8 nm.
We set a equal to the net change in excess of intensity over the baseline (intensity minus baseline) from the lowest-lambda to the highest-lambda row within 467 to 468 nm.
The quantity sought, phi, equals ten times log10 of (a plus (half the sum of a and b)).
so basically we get -3.8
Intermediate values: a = 0.28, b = -0.01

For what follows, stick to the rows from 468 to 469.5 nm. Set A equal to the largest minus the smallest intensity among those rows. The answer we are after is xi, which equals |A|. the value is 0.28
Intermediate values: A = 0.28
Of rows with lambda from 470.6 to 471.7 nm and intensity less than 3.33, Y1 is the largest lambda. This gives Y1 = 471.373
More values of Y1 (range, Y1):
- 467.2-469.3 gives 469.207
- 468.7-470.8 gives 470.722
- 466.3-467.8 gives 467.697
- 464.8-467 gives 466.836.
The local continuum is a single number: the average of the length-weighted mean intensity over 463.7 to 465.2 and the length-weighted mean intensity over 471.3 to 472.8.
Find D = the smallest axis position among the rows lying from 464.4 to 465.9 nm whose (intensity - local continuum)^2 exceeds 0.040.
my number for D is 465.120 nm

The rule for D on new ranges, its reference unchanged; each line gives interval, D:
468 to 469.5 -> 468.559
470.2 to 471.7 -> 470.289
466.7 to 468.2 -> 467.051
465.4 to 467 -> 465.548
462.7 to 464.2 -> 462.769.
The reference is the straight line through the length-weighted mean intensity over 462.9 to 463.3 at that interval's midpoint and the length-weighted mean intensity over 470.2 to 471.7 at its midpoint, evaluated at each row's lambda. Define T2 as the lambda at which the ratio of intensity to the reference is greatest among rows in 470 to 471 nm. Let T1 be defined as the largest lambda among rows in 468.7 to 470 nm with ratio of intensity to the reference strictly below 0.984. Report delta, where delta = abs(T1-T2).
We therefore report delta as 1.08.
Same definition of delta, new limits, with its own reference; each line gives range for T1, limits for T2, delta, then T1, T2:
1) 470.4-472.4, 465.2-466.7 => 4.53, 470.505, 465.977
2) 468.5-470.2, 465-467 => 3.66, 469.640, 465.977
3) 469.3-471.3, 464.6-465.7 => 4.96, 470.505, 465.548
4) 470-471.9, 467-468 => 2.59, 470.505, 467.913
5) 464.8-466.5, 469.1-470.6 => 3.45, 466.407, 469.856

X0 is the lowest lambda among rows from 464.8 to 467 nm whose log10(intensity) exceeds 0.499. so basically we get 465.334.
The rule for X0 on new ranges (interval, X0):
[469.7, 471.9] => 469.856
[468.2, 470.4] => 468.344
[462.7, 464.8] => 462.769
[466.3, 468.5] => 466.621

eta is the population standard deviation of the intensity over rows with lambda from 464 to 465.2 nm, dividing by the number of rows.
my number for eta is 0.08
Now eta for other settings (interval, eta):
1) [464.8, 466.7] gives 0.16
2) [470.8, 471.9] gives 0.11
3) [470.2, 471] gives 0.07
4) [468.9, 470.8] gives 0.12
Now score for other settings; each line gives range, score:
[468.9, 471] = 2.2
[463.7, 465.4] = 1.8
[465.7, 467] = 1.4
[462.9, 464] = 1.1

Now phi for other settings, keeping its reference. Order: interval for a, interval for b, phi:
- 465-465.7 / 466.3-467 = -2.3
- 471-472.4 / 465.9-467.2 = -5.4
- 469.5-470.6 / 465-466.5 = -11.9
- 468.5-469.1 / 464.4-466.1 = -2.6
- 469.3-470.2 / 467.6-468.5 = -10.0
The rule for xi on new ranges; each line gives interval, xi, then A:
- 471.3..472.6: 0.32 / 0.32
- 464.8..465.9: 0.41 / 0.41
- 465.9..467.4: 0.60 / 0.60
